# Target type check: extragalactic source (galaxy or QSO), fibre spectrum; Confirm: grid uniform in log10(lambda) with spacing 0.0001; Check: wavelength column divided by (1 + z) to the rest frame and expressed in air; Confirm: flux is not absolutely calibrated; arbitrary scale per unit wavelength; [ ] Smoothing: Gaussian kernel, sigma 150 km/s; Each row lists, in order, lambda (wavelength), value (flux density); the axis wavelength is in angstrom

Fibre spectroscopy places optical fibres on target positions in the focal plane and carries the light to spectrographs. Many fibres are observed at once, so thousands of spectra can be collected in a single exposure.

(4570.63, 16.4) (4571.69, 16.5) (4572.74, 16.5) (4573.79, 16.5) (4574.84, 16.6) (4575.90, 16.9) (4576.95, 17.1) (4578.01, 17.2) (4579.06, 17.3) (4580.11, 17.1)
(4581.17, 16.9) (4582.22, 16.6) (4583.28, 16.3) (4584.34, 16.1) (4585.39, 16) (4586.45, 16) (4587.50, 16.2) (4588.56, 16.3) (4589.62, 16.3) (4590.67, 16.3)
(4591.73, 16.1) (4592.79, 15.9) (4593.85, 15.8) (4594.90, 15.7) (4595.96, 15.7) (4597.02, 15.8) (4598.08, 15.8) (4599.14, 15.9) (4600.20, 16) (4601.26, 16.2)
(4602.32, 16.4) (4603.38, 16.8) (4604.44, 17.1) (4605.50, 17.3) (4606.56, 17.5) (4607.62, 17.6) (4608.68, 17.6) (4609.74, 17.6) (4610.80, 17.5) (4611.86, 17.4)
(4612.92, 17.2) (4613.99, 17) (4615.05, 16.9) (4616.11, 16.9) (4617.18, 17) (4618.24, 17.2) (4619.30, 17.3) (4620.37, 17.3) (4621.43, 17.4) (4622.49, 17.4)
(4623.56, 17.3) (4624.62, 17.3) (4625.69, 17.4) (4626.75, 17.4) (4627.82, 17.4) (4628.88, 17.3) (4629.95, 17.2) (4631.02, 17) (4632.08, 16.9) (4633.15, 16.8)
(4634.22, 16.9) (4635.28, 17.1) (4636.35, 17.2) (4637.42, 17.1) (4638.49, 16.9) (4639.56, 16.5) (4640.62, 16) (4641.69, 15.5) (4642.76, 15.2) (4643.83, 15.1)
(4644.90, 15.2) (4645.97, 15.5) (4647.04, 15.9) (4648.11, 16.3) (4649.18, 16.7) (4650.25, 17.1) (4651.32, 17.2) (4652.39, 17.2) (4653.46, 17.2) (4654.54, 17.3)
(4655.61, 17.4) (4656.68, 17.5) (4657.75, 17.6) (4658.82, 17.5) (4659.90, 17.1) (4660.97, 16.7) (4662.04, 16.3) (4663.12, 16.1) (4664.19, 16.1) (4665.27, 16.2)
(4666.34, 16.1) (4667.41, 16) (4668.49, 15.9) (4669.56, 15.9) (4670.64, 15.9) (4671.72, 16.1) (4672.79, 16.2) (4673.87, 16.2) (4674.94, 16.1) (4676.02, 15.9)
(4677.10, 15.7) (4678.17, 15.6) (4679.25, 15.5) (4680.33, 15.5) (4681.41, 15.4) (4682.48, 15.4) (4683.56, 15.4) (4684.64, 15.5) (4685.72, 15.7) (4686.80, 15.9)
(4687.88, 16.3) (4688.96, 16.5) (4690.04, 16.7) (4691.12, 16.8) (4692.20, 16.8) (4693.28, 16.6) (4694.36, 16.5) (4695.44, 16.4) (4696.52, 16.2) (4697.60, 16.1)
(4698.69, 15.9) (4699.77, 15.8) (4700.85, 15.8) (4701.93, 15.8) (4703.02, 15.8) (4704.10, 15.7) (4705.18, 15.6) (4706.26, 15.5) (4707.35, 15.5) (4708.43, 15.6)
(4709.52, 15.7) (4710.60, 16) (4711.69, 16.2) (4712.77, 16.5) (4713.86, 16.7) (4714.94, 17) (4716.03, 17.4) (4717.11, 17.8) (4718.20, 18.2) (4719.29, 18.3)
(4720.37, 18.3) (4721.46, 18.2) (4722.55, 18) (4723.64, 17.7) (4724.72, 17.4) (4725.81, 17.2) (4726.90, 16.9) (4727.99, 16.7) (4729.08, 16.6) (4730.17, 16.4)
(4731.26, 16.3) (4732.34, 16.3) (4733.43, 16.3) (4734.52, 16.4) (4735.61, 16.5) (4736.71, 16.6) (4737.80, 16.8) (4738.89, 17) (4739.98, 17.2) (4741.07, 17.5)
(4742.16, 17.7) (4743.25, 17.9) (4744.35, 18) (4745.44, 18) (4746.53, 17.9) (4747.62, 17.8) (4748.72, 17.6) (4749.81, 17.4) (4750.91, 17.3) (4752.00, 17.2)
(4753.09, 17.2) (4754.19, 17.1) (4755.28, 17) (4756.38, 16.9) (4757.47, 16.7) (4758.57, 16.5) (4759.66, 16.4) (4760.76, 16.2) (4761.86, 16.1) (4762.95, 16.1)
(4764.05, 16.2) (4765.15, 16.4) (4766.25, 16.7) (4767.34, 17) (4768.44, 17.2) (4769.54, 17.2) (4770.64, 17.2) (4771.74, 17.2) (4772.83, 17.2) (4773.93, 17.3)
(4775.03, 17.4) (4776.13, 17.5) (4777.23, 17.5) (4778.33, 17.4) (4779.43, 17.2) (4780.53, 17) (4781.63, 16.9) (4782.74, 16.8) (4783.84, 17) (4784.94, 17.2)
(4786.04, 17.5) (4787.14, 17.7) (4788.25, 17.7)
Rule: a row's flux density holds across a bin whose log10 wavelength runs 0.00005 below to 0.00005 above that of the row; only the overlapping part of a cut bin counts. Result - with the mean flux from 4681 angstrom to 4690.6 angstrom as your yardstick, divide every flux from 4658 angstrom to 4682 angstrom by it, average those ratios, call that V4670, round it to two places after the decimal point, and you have 1.01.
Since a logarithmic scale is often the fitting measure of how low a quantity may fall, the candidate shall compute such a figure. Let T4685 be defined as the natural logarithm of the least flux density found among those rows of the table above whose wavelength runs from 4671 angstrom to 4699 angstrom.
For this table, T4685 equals 2.73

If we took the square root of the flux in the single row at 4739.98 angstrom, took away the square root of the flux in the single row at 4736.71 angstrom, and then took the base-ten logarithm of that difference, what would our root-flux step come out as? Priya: -1.14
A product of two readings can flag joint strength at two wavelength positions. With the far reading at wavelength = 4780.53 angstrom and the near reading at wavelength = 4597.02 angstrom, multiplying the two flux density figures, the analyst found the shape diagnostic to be 269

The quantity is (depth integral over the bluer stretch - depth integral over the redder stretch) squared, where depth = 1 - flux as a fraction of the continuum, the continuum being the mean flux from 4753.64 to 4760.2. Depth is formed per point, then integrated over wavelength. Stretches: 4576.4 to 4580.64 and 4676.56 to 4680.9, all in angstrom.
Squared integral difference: 0.17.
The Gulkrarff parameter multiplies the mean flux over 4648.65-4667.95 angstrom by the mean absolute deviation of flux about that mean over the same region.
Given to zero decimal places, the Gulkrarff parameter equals 9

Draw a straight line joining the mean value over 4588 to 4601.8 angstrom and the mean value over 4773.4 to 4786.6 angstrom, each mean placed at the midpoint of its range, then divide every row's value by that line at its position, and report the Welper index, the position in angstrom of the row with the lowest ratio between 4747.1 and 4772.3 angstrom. 4762.95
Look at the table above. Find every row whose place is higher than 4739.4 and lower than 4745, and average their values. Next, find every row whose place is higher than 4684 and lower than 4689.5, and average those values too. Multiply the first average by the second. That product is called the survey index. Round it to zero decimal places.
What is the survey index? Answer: 282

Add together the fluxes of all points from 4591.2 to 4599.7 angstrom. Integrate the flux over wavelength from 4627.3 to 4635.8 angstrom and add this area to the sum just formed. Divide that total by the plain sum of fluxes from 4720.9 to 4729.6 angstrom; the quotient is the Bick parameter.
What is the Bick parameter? 1.96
